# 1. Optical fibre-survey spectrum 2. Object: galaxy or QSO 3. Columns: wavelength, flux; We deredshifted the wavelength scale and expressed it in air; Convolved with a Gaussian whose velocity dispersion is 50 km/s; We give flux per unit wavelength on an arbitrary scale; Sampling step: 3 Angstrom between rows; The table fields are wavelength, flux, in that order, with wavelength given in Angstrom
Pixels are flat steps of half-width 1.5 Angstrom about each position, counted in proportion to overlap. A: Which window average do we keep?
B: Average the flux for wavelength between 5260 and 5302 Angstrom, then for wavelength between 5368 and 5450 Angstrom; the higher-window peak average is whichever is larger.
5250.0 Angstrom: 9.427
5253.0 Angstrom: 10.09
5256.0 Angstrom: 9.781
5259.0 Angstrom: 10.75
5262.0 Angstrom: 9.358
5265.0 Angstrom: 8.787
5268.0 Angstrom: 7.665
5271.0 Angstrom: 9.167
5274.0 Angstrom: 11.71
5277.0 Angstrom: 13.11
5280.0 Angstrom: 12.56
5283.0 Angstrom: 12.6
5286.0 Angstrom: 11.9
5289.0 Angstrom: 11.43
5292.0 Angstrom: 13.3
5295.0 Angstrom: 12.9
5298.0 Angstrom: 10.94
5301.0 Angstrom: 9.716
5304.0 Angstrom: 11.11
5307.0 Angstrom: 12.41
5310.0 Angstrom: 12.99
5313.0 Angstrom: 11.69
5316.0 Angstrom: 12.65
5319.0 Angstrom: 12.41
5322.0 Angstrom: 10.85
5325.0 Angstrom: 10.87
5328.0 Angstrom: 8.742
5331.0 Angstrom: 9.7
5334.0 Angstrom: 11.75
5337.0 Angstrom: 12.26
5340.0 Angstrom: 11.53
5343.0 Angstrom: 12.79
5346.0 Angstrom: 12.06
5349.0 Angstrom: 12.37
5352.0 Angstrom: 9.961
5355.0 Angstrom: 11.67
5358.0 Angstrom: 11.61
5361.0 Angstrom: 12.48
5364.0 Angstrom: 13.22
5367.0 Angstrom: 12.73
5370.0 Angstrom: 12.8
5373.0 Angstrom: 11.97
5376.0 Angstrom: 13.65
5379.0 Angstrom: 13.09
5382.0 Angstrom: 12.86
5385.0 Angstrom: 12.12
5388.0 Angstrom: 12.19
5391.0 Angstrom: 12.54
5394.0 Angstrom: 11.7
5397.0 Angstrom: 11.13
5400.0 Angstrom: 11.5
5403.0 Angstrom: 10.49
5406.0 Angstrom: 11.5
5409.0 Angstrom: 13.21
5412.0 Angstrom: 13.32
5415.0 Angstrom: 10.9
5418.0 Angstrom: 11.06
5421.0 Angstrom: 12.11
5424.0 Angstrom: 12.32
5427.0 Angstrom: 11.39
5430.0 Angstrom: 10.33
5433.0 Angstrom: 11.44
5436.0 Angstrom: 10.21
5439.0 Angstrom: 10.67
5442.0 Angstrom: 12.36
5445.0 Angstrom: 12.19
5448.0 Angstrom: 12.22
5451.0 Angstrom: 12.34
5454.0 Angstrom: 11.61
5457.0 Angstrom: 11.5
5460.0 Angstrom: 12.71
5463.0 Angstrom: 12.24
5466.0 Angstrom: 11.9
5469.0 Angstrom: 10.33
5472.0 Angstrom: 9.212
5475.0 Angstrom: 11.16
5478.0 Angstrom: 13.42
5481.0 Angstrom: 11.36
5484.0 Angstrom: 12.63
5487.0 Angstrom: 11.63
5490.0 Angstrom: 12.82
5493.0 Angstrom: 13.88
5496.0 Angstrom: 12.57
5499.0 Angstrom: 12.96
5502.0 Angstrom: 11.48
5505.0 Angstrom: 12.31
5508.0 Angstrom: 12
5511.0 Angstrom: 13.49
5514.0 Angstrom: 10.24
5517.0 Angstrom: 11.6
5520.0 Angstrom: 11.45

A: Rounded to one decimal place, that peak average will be 11.9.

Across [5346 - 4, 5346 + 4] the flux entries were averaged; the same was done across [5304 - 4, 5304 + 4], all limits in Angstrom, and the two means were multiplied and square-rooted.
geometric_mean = 11.7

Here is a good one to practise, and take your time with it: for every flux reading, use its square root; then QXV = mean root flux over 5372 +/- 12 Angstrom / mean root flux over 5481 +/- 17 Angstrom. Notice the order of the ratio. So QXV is 1.04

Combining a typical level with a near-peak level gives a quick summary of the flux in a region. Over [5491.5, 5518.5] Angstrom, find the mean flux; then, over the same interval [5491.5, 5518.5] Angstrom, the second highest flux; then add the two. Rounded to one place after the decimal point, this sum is 25.8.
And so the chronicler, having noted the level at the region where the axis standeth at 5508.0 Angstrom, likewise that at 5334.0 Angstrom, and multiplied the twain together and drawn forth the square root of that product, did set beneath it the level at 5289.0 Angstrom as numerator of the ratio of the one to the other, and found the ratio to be 0.96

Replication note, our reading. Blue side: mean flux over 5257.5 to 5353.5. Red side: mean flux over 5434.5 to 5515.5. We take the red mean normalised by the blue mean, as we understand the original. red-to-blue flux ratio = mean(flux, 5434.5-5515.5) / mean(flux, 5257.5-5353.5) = 1.05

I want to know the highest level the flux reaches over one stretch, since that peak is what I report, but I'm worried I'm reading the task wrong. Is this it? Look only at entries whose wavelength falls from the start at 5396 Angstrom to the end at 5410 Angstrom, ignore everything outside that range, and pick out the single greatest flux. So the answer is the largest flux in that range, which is 13.21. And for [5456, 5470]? 12.71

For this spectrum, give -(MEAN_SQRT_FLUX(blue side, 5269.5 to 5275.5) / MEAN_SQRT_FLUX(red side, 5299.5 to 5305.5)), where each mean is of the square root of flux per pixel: -1.00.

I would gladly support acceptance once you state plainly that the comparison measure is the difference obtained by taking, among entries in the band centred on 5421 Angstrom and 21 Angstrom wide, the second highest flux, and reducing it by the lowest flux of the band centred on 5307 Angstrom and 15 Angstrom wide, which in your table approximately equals 2.6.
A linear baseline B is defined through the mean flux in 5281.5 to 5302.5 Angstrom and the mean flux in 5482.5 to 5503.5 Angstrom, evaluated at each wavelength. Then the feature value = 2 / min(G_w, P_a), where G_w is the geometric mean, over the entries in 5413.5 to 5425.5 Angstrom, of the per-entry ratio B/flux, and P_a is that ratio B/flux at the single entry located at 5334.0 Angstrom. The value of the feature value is 1.96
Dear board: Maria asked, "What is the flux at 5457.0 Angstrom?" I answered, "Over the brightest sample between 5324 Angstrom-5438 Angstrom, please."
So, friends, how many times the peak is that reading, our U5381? 0.842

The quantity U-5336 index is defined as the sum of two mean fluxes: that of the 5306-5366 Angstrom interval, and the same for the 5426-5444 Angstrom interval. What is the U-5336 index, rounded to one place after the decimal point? 22.8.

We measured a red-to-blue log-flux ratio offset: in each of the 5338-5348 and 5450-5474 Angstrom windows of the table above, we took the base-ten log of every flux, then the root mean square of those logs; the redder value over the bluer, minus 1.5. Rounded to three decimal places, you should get -0.523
